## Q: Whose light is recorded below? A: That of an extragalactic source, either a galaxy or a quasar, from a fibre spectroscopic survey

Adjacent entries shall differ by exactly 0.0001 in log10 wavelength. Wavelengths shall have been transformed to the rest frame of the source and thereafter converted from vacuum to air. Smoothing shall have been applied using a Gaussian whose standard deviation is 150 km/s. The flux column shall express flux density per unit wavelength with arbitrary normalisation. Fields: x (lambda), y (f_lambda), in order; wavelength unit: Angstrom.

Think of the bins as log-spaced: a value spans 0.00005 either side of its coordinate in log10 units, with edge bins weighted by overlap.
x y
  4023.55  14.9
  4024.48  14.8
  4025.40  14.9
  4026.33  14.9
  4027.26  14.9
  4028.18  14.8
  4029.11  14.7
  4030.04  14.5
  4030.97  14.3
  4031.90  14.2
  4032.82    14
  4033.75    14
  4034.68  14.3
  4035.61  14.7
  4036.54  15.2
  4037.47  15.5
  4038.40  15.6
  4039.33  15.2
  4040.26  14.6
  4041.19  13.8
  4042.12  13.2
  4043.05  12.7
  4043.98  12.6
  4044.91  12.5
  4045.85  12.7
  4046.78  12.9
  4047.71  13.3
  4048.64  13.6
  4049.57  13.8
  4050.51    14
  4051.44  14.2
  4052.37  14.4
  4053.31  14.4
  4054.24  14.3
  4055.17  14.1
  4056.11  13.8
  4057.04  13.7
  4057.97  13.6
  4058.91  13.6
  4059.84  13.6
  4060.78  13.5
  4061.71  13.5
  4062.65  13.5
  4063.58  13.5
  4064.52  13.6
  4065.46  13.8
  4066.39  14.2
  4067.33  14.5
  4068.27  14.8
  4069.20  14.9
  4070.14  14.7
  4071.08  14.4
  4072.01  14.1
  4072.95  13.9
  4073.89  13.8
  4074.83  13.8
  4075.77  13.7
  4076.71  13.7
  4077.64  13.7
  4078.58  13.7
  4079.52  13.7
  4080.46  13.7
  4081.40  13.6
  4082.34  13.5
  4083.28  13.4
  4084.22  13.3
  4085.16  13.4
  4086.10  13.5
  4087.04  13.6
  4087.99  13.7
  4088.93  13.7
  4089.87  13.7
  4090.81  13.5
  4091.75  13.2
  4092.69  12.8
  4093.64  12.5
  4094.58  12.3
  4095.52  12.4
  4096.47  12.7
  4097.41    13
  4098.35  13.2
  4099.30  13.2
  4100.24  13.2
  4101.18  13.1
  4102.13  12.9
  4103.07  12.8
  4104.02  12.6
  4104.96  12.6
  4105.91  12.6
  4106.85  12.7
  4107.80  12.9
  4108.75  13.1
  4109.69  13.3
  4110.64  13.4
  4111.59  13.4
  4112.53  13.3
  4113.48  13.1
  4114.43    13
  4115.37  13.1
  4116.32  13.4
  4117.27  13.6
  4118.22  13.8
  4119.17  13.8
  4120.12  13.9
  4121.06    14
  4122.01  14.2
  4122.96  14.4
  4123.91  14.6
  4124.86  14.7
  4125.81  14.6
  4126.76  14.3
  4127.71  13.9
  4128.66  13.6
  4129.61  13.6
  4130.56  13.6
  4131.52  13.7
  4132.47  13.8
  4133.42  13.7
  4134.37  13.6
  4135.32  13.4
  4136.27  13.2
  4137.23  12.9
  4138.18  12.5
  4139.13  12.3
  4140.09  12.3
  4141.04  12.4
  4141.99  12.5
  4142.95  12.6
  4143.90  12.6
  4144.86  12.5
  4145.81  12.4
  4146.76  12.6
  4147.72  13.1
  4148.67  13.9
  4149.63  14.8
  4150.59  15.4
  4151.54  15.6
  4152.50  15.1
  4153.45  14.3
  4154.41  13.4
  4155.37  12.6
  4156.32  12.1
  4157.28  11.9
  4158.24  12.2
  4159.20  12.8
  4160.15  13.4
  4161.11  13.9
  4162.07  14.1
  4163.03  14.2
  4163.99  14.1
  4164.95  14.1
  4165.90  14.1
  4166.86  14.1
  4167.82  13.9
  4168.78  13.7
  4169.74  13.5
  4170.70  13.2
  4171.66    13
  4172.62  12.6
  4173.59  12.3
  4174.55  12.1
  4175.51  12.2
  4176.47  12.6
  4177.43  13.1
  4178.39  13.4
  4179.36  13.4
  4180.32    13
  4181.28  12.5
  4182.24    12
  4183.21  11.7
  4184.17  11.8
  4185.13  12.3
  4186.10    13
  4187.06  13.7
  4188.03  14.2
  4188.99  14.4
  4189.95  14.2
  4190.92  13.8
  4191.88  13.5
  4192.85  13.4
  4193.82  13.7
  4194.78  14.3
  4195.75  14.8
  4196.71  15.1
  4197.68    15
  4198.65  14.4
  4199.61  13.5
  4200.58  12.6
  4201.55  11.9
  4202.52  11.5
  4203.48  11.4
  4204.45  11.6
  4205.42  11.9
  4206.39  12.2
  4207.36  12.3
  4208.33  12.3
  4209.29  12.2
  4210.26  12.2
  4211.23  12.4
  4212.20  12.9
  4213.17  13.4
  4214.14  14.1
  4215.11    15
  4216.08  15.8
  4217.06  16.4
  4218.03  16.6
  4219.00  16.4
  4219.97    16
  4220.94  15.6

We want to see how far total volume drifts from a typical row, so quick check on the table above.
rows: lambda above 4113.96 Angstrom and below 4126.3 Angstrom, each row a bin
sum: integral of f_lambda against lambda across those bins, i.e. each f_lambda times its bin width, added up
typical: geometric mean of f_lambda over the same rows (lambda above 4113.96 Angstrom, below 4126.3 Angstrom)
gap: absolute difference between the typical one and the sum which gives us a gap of 158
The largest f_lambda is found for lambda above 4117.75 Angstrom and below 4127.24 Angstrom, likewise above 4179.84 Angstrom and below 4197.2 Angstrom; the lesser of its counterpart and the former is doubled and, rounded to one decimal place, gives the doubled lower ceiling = 29.4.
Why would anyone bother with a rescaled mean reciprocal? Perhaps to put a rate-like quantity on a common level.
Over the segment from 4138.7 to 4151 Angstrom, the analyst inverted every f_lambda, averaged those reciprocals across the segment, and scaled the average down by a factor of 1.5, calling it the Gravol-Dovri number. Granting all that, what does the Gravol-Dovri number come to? 0.0514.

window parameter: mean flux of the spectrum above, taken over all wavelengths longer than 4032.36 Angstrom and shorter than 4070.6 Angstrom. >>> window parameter 13.96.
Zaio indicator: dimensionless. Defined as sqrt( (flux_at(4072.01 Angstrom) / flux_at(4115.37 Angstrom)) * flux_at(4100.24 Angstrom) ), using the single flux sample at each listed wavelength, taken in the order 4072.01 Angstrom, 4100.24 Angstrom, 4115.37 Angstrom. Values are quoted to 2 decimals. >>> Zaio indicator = 3.77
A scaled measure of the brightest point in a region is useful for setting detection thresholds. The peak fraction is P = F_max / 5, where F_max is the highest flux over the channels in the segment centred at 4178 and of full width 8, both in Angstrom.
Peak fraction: 2.68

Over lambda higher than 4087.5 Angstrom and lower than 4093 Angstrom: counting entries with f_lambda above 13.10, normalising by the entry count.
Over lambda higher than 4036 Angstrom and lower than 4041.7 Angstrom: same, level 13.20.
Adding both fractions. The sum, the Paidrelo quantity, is 1.83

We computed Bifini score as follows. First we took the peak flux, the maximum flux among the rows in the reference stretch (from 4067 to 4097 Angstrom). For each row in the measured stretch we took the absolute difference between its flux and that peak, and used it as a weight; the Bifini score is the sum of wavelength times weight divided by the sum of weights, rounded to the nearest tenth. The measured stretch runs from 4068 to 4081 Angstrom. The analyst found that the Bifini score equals 4076.1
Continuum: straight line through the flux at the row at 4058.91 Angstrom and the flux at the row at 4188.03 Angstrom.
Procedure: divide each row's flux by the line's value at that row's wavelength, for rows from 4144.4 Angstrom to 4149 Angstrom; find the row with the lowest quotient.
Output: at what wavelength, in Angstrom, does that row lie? 4145.81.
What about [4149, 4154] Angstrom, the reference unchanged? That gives 4153.45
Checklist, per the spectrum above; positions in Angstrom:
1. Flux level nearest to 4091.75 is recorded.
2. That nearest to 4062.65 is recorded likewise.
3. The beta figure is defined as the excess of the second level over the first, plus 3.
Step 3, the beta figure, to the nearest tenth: 3.3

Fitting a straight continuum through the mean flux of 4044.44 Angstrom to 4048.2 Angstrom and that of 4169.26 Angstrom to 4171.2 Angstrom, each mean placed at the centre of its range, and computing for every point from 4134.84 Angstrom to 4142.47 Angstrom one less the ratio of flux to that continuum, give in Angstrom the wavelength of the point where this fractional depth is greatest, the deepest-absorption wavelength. 4140.09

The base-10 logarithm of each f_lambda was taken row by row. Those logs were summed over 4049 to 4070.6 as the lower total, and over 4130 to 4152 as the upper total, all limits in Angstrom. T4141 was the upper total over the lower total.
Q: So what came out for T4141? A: 0.979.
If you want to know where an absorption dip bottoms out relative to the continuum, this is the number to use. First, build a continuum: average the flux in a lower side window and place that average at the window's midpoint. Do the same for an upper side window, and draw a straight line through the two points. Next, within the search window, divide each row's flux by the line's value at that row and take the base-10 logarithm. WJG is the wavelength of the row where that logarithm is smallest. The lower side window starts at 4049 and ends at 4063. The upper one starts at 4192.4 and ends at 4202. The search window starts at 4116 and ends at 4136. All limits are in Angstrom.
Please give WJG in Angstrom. 4135.32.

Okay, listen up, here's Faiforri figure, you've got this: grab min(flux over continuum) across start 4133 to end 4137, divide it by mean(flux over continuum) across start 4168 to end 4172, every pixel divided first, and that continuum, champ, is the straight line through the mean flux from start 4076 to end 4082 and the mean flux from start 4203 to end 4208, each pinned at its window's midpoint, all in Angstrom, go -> 0.95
